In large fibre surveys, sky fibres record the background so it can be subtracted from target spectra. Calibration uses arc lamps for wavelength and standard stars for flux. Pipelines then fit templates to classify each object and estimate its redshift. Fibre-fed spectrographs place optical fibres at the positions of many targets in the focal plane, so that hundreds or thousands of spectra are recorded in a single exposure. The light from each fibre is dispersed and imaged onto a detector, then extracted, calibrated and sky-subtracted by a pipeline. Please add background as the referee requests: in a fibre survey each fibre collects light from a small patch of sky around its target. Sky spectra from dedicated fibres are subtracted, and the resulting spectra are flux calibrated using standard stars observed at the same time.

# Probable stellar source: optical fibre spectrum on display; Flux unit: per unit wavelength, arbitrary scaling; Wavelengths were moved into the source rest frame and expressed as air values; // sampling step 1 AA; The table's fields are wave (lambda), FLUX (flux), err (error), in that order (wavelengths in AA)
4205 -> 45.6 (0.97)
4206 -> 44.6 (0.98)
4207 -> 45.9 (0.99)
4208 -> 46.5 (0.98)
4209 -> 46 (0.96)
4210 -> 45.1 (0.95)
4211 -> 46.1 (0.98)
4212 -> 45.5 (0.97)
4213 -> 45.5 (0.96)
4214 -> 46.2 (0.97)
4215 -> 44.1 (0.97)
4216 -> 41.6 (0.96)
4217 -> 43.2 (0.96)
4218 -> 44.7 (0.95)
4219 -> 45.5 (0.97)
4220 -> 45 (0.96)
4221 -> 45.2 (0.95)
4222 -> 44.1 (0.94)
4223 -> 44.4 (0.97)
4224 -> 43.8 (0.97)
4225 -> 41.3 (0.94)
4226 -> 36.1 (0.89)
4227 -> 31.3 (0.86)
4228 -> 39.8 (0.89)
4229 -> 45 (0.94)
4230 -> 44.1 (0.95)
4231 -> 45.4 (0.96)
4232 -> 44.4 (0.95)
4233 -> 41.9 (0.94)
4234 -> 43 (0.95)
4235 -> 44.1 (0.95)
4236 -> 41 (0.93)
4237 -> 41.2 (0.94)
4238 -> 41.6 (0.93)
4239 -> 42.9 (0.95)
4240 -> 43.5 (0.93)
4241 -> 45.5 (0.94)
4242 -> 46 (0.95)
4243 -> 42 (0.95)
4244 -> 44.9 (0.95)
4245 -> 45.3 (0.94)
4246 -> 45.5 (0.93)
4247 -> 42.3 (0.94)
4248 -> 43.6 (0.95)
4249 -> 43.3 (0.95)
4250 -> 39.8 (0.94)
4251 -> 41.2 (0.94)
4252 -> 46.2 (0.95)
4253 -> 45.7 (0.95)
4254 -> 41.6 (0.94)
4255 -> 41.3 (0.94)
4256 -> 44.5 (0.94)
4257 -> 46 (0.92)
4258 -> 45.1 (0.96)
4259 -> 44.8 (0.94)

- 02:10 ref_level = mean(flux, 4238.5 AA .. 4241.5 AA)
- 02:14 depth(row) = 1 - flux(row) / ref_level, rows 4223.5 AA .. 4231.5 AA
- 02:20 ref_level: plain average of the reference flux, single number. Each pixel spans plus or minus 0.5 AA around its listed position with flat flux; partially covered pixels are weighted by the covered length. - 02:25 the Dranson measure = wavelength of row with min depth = 4231 AA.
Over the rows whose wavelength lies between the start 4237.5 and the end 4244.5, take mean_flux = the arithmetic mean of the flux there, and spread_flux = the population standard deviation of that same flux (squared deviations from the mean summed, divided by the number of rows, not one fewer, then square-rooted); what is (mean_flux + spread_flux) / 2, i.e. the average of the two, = 22.7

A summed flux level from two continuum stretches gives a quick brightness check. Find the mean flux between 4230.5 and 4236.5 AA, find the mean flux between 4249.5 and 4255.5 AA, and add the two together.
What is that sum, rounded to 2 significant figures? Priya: 86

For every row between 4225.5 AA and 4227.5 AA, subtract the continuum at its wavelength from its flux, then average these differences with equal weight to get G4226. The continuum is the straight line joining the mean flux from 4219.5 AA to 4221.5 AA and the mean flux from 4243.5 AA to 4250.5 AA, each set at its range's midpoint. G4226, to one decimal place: -11.0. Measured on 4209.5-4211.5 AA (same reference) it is -0.1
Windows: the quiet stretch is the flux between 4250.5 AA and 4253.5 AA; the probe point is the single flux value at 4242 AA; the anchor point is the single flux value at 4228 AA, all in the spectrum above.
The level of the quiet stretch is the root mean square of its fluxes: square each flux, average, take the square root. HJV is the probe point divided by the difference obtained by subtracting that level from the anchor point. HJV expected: -10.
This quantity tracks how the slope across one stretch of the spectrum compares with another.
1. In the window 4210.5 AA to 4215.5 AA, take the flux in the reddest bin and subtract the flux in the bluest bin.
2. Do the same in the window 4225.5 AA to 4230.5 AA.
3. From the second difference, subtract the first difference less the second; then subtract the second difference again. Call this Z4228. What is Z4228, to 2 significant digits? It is 10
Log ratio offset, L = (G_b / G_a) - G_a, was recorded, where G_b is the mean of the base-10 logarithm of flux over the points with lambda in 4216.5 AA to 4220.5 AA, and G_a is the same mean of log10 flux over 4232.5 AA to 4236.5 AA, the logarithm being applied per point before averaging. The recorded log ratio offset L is -0.62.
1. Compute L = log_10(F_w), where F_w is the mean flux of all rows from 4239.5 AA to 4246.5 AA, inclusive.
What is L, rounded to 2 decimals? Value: 1.65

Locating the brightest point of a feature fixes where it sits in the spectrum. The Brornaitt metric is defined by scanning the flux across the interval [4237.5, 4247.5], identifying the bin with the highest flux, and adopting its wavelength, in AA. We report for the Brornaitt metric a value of 4242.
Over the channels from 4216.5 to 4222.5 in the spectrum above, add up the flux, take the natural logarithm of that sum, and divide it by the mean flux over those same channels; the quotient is 0.125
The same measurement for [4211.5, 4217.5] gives 0.126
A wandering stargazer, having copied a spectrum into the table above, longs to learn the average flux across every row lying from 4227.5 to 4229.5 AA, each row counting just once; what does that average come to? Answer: 42.4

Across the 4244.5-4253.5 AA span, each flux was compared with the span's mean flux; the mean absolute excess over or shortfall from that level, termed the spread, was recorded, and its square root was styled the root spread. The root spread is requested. 1.3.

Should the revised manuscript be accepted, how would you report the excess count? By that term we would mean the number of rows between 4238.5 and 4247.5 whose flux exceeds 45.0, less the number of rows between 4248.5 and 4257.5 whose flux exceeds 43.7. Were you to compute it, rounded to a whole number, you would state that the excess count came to 0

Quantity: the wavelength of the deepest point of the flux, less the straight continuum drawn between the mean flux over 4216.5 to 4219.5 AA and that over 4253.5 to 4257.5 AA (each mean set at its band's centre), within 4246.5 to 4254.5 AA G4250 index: 4250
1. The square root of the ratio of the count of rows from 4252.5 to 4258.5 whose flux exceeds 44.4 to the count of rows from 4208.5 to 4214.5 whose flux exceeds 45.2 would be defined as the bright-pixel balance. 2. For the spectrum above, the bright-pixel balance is 0.89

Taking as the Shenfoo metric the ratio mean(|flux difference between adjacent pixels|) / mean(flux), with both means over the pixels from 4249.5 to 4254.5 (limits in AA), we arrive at 0.06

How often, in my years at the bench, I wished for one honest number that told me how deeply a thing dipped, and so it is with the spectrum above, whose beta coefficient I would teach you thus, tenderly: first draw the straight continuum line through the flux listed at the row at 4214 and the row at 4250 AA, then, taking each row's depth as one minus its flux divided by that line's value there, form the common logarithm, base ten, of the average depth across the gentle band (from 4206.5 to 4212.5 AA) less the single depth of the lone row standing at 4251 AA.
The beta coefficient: -1.19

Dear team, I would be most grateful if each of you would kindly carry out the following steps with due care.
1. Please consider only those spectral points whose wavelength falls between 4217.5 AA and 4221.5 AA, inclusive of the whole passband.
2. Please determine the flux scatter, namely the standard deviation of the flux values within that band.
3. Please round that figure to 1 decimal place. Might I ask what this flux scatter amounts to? 0.3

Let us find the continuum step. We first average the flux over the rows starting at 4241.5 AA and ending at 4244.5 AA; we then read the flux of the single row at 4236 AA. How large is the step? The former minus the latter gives 3.3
